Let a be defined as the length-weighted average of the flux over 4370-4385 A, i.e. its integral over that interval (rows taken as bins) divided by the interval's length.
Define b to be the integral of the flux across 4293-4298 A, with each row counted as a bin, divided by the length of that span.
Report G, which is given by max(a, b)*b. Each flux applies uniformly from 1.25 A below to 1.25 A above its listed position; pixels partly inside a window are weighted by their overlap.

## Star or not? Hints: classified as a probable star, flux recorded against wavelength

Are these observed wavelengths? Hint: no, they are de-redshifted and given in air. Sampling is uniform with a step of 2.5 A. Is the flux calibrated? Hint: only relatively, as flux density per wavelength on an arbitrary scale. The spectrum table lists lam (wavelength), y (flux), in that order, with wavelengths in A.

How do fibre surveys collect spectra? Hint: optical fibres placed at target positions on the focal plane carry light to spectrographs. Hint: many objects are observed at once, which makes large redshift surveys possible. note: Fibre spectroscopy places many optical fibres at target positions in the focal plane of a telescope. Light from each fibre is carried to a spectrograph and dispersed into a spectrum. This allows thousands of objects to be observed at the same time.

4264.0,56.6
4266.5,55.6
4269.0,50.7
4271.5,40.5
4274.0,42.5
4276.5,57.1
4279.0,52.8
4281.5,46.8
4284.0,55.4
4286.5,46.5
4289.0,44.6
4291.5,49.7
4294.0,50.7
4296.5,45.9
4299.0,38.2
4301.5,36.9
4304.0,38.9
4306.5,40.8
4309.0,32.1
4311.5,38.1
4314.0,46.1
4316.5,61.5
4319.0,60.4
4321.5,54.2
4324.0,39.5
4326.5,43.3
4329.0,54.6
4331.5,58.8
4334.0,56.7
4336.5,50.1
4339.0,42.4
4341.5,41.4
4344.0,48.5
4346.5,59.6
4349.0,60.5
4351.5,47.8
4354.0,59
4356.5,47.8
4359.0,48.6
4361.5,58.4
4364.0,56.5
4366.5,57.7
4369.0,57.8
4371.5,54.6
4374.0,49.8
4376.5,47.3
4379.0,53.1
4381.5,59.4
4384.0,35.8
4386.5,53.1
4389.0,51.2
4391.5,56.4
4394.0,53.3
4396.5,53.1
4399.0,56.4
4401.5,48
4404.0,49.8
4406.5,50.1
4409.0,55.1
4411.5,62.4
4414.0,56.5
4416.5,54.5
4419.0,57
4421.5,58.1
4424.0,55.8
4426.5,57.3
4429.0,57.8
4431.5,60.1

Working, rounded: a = 50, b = 47.7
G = 2401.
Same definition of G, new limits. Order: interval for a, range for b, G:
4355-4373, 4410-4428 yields 3289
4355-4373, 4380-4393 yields 2793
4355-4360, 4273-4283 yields 2512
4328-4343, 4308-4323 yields 2470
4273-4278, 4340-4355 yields 2759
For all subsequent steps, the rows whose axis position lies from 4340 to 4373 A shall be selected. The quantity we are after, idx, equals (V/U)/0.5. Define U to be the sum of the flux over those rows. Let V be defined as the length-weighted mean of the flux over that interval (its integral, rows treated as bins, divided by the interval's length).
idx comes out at 0.15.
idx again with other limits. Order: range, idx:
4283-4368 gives 0.06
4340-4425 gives 0.06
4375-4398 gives 0.22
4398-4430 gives 0.15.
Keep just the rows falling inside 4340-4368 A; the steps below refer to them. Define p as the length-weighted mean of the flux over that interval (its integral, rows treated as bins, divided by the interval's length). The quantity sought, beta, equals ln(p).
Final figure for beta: 3.97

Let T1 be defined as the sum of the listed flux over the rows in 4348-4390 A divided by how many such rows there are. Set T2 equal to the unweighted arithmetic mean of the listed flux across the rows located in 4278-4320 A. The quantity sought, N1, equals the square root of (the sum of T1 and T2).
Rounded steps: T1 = 52.8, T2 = 46.2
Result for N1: 10.0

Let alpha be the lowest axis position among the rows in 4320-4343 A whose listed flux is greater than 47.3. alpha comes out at 4321.5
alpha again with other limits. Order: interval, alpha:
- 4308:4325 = 4316.5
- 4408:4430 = 4409.0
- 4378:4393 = 4379.0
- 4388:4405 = 4389.0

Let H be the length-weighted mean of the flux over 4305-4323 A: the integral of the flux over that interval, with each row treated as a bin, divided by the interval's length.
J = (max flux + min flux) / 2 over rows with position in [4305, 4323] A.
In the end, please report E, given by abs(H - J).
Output 0.6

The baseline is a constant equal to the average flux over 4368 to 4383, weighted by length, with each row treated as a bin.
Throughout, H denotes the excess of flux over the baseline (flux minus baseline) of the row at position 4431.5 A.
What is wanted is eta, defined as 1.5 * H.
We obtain 10.2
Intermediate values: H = 7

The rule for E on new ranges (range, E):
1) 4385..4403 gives 0.6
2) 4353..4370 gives 1.6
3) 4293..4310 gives 0.9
